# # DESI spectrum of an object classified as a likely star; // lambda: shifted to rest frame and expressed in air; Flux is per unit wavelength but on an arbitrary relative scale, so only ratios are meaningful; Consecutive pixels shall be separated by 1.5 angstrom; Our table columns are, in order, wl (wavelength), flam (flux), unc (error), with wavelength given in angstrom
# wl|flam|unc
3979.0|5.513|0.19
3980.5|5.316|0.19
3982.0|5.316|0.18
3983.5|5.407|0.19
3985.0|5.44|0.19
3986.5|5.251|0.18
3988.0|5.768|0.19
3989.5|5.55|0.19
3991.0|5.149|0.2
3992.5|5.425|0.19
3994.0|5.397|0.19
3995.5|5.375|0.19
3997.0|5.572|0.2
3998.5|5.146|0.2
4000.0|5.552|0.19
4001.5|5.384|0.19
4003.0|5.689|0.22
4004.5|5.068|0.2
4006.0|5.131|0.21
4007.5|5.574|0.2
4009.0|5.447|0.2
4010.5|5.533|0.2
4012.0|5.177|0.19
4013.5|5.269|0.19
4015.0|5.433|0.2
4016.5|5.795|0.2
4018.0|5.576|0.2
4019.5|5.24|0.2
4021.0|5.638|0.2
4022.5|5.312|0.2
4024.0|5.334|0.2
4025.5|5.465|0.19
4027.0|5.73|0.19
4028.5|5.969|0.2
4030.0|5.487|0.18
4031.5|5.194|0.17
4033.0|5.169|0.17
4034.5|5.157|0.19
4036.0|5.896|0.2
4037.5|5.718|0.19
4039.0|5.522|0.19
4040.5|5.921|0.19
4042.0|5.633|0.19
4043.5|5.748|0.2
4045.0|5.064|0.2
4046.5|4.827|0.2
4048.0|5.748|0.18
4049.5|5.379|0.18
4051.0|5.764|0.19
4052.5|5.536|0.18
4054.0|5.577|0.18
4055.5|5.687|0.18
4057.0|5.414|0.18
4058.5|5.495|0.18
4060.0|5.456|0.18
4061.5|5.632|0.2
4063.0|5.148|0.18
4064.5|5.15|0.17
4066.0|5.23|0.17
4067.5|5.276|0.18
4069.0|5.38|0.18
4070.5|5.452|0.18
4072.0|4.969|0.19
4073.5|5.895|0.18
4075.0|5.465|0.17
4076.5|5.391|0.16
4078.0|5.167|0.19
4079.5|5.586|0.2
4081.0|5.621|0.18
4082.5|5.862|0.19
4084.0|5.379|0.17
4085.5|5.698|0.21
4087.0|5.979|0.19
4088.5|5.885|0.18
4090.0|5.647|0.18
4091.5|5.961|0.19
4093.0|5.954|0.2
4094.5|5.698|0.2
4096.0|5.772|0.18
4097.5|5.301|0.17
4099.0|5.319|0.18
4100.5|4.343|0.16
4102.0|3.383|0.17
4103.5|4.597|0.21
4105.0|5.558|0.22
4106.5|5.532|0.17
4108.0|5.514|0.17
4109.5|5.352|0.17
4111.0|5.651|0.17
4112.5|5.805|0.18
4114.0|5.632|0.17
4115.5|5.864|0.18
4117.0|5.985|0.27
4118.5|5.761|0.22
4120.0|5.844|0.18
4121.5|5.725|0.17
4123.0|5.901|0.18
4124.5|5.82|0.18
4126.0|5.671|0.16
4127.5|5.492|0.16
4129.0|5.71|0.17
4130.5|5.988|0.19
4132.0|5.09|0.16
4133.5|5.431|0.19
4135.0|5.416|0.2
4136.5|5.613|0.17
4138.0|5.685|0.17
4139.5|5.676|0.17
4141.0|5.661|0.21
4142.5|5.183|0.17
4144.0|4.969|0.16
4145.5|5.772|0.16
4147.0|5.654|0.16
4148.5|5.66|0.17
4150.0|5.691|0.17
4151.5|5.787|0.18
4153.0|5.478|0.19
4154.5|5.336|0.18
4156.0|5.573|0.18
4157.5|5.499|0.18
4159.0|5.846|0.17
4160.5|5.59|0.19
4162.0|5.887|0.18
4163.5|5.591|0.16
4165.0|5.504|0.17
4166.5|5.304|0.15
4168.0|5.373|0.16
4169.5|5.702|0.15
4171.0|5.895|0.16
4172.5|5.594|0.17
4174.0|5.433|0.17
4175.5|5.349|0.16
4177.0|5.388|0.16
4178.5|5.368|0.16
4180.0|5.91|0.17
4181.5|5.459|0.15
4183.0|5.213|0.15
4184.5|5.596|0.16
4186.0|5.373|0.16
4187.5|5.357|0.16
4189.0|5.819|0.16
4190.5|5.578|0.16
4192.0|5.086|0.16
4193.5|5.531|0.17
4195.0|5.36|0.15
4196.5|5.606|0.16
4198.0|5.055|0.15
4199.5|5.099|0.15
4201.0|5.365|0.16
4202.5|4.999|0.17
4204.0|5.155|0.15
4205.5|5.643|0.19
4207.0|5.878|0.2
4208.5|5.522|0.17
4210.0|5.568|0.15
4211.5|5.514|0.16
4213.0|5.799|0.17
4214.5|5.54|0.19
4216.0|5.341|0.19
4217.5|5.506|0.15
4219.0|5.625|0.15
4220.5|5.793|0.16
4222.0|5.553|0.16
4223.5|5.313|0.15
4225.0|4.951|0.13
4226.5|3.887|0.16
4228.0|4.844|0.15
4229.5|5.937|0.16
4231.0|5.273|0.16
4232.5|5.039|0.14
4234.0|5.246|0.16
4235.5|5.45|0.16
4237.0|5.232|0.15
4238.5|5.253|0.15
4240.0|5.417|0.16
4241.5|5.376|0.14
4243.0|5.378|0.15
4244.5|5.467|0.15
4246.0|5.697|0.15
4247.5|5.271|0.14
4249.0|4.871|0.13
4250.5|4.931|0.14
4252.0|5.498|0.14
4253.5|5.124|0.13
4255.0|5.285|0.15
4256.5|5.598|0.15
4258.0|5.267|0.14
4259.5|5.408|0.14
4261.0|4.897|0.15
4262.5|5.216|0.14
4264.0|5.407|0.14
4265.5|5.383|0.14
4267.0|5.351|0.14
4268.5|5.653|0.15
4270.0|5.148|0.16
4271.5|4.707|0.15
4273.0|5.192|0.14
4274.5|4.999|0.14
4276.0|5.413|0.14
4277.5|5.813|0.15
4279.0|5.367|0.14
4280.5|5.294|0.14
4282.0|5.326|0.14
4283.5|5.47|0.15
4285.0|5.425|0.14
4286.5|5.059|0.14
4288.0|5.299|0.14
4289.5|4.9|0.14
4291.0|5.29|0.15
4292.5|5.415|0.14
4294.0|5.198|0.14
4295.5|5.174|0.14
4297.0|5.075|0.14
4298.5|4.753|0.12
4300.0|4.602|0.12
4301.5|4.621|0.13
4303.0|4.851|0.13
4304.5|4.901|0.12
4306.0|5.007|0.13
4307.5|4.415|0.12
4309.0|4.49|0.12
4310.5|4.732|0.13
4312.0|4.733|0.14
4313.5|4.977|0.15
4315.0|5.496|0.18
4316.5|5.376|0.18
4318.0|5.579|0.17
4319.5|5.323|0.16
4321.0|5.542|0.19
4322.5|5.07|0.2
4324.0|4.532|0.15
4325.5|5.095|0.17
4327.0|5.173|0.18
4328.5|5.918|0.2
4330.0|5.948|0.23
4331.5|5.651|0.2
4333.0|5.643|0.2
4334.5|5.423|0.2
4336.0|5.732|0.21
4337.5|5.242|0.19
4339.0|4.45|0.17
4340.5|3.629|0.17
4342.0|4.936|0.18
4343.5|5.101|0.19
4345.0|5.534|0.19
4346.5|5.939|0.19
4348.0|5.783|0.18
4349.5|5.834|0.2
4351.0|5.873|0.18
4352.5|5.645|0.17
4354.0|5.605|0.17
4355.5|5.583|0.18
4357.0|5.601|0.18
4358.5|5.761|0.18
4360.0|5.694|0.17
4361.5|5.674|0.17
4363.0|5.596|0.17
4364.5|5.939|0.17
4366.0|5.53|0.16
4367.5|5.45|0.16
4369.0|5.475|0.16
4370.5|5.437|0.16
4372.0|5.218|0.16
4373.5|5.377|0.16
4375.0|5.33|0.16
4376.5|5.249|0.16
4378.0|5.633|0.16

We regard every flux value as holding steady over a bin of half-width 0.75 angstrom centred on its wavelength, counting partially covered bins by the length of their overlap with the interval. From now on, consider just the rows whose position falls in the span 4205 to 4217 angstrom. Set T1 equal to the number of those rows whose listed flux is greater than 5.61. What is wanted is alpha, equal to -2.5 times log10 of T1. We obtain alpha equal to -1.2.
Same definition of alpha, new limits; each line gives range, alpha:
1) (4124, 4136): -1.5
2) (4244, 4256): 0.0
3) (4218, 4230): -1.2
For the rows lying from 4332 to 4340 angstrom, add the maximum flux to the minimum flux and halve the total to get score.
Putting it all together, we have 5.09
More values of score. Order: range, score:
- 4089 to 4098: 5.63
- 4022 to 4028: 5.52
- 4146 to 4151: 5.67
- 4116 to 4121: 5.87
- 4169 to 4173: 5.74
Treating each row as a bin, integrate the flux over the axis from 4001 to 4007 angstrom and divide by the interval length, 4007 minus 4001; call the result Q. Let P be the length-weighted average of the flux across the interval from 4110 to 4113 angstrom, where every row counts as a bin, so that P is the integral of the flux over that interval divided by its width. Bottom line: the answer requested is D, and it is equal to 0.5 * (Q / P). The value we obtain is 0.468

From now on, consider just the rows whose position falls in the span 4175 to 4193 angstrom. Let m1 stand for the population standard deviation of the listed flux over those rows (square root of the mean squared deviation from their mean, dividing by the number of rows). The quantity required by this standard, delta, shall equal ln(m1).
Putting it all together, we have -1.49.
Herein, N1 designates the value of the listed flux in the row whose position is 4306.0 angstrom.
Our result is 5.007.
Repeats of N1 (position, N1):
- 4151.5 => 5.787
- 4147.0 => 5.654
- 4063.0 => 5.148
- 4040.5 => 5.921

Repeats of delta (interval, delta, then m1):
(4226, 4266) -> -1.02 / 0.361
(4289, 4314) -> -1.29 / 0.274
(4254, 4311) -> -1.12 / 0.326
